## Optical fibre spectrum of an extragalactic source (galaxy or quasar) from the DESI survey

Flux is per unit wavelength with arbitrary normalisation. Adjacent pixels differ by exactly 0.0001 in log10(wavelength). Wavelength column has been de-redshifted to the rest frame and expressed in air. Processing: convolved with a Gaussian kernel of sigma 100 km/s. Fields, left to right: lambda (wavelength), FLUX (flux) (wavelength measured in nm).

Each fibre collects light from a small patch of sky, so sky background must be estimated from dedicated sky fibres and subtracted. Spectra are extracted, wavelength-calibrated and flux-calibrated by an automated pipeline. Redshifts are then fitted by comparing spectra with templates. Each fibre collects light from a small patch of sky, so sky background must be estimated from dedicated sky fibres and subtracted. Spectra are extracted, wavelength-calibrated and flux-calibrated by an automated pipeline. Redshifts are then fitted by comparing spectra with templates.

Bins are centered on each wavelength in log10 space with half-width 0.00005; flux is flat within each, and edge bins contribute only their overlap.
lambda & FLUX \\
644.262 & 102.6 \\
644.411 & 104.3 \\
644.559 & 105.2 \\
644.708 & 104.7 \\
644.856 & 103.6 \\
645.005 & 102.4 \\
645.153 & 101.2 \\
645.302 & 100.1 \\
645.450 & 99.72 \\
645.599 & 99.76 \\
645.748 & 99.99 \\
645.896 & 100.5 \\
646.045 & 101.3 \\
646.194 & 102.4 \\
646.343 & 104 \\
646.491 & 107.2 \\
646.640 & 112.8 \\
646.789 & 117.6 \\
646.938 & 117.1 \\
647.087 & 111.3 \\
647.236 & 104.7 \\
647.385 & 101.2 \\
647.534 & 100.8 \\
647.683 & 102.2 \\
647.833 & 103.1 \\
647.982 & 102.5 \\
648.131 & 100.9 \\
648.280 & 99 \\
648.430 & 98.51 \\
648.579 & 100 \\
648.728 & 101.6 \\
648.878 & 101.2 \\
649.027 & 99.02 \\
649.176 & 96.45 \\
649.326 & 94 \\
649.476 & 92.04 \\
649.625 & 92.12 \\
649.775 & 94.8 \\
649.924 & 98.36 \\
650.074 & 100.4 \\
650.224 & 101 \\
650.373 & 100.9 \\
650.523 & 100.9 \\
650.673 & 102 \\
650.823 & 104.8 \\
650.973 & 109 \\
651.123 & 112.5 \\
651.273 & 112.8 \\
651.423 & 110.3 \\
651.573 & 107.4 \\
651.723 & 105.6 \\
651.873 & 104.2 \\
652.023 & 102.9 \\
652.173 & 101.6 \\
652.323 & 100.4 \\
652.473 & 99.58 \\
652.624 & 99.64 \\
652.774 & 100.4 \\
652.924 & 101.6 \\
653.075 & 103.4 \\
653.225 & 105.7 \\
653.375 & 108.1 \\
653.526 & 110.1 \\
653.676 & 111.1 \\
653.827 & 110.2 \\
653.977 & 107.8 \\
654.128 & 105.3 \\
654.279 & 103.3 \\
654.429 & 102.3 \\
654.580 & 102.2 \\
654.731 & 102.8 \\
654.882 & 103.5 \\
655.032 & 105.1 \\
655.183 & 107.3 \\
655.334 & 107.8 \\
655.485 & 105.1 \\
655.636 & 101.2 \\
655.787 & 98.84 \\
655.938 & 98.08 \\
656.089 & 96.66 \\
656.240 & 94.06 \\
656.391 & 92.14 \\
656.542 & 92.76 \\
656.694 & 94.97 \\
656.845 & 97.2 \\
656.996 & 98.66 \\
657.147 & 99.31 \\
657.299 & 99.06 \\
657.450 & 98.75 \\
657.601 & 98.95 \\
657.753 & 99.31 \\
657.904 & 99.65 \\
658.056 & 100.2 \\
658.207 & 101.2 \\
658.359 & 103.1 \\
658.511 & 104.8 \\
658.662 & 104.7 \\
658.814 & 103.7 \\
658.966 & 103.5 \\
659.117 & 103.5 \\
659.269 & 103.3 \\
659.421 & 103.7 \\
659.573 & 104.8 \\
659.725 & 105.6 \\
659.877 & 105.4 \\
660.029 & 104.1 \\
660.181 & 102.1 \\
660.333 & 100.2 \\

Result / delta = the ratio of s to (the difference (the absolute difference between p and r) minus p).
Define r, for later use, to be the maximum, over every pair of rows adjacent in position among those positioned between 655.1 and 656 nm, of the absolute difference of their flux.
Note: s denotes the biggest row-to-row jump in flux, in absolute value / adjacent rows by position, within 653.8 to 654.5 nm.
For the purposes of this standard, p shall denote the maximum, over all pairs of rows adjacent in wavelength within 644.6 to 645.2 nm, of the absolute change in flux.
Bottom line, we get 1.7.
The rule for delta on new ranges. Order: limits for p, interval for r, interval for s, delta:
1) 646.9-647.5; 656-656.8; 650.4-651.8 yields -1.6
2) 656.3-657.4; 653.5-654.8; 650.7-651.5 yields -2.1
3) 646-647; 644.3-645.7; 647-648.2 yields -5.5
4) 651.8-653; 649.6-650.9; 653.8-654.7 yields 2.6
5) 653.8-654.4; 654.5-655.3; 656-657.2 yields -1.2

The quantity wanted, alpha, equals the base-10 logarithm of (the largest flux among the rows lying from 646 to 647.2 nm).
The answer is 2.07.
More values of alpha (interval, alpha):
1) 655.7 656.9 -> 1.99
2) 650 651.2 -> 2.05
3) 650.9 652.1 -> 2.05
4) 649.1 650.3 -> 2.00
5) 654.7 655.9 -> 2.03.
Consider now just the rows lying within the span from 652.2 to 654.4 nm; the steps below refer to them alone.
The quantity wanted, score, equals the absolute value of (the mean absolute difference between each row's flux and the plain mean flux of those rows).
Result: 3.6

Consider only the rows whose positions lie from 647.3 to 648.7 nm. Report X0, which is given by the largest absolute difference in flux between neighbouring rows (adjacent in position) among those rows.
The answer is 1.9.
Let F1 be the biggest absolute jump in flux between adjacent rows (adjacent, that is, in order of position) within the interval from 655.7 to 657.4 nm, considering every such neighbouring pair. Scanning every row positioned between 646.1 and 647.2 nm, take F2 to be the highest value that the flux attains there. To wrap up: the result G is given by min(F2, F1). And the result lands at 2.6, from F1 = 2.6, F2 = 117.6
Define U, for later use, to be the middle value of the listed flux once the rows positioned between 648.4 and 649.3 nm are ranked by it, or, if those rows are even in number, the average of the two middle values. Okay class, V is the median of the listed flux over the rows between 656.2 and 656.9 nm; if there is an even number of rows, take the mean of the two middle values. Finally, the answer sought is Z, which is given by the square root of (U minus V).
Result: 2.3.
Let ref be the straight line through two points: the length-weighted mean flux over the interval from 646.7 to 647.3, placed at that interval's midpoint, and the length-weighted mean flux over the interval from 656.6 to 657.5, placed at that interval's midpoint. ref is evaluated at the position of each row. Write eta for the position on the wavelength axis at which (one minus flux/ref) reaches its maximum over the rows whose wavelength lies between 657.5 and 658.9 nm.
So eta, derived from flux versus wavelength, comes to 657.601 nm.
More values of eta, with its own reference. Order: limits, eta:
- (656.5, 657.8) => 656.542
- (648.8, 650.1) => 649.476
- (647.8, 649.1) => 648.430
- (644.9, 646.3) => 645.450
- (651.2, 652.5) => 652.473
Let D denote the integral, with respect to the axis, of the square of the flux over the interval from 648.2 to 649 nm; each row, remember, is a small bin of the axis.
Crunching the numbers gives 8003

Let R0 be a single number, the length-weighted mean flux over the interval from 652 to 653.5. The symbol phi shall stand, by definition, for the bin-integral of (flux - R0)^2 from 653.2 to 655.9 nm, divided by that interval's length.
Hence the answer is 19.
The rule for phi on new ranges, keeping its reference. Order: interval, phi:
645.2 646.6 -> 9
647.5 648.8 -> 5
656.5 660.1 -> 12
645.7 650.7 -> 34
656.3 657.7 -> 40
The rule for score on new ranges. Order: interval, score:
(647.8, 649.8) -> 3.1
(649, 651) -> 3.7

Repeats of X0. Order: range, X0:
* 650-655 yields 4.2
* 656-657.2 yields 2.6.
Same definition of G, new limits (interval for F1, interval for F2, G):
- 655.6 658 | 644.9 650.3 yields 2.6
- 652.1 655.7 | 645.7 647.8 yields 3.9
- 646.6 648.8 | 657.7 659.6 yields 6.6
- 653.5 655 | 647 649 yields 2.5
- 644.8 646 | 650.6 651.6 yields 1.2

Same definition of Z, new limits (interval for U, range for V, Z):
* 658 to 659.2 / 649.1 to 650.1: 2.9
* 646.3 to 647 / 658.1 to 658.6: 3.1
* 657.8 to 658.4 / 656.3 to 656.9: 2.6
